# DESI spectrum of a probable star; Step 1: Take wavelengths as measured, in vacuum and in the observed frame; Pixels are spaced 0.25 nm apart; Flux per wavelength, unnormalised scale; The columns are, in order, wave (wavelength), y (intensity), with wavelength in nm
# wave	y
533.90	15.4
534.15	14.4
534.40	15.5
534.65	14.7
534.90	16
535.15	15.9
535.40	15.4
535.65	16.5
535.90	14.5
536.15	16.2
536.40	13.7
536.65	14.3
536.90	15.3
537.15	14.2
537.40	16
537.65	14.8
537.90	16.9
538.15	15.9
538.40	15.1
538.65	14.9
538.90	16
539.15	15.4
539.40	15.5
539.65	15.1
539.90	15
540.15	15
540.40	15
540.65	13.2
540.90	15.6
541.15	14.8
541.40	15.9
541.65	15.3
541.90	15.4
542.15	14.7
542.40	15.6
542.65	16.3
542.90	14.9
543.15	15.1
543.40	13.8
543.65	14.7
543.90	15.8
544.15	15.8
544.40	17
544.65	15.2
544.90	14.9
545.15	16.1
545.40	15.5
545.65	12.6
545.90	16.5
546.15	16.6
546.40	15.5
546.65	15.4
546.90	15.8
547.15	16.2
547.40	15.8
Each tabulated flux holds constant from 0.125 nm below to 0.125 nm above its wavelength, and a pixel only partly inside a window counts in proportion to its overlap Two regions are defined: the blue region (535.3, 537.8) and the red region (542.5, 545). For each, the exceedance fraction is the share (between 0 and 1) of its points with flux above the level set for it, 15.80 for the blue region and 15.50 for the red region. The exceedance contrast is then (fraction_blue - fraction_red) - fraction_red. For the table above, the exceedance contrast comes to -0.50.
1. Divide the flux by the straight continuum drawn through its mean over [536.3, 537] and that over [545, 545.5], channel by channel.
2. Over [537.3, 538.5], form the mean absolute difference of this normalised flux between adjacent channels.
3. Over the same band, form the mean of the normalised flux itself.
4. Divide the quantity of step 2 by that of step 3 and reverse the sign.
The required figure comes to -0.082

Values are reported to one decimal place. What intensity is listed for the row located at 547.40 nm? 15.8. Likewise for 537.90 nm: 16.9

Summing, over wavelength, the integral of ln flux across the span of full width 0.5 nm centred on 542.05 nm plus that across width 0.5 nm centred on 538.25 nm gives 2.73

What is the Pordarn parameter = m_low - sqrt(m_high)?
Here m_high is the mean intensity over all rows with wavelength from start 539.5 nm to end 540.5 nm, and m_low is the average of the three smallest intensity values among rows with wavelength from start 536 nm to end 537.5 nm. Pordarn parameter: 10.2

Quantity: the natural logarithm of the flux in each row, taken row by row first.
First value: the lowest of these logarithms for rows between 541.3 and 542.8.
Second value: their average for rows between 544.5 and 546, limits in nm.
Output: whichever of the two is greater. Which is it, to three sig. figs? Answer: 2.71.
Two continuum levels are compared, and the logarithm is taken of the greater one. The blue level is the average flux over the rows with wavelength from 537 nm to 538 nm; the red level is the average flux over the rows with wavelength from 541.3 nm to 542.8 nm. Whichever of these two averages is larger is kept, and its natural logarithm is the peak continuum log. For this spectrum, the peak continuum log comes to 2.74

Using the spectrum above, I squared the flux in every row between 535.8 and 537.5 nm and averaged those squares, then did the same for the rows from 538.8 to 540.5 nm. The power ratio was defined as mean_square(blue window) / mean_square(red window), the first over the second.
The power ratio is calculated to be 0.95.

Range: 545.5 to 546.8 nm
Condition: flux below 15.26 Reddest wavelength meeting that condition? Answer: 545.65 nm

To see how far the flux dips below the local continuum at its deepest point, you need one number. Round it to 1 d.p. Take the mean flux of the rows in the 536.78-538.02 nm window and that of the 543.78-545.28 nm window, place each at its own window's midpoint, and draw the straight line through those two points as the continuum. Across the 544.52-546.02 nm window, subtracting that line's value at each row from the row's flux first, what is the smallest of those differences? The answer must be -3.3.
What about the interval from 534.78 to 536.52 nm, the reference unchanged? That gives -1.7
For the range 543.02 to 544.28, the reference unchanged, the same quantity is -1.9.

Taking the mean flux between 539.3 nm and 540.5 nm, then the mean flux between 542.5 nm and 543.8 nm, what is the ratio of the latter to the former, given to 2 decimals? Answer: 0.99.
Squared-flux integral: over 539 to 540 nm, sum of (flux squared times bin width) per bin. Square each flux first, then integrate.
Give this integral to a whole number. 233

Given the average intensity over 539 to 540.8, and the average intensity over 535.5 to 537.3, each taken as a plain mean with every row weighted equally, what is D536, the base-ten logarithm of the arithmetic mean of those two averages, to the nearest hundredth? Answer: 1.17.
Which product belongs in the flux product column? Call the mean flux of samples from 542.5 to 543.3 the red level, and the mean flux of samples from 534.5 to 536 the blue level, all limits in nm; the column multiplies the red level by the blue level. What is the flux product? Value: 239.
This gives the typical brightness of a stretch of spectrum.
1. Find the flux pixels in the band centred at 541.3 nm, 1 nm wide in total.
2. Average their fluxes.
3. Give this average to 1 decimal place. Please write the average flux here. 15.4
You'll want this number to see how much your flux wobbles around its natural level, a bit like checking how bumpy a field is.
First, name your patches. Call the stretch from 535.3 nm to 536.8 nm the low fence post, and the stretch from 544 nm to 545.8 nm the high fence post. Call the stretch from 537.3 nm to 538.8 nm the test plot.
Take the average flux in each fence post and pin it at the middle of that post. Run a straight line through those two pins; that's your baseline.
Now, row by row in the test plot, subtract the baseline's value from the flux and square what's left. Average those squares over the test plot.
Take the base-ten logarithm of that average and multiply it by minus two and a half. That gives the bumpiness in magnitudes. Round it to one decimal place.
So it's 0.3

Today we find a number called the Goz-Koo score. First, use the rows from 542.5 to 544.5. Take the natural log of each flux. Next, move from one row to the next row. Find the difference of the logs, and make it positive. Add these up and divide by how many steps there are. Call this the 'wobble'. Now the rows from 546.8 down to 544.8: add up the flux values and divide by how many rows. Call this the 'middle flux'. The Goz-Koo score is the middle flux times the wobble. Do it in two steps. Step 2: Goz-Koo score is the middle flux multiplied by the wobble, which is 0.88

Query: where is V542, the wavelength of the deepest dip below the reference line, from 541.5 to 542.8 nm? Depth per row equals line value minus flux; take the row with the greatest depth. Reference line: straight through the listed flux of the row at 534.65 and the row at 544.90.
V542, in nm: 542.15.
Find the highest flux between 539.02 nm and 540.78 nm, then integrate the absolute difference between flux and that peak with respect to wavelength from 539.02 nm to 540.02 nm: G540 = 0.25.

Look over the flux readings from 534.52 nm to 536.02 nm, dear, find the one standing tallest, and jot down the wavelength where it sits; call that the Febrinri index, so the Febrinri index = 535.65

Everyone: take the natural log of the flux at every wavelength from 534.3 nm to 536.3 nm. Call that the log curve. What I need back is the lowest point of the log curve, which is 2.67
